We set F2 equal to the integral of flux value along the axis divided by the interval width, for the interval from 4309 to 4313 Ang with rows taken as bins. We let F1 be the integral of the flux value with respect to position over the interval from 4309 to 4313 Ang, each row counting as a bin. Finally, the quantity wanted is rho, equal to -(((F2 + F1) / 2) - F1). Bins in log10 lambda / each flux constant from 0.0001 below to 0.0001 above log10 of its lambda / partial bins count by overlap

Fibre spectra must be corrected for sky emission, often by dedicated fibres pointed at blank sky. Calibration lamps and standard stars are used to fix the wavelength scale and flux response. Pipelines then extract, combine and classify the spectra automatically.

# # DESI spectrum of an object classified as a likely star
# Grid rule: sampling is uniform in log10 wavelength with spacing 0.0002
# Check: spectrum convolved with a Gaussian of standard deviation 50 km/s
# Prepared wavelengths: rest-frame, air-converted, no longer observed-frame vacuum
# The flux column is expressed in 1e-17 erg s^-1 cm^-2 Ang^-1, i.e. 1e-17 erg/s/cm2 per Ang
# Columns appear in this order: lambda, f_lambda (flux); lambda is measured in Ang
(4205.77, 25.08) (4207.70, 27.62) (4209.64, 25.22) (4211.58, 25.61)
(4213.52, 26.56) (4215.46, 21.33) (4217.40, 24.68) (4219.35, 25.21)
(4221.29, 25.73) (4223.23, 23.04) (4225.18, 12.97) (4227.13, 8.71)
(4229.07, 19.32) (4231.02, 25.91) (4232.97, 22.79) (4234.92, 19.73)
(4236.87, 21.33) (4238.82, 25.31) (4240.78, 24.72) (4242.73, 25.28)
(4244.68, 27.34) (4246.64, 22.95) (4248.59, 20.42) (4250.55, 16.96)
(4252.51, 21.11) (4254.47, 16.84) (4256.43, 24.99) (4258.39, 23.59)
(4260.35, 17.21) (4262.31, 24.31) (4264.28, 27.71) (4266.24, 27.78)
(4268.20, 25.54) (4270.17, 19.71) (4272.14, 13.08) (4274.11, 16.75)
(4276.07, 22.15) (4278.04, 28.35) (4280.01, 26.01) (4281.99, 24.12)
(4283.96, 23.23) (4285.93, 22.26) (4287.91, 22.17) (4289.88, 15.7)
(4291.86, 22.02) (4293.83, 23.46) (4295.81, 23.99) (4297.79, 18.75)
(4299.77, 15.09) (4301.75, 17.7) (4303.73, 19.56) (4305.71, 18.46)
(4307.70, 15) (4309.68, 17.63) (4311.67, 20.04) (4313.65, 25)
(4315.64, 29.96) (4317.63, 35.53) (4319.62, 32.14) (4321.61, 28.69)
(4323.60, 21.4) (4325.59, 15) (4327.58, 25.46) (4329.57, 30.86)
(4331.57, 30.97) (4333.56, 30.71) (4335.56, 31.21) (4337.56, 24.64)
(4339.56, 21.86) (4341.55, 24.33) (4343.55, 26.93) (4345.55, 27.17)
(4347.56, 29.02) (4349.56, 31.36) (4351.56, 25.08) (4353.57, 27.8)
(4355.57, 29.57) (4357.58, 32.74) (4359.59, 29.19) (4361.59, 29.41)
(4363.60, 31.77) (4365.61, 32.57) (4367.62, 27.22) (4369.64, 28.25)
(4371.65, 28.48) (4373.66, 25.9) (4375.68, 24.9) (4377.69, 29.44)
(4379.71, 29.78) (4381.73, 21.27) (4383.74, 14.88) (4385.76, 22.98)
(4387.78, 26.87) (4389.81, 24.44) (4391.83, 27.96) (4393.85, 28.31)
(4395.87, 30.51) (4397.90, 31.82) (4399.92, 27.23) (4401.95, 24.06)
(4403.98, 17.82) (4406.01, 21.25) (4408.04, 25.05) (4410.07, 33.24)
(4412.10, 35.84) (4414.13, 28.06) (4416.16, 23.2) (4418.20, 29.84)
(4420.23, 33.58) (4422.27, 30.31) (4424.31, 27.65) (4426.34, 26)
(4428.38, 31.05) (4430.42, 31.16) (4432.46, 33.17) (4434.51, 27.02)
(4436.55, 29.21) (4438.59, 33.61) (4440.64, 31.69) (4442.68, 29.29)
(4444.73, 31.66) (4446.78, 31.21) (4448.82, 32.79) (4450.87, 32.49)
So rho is 29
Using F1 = 78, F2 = 19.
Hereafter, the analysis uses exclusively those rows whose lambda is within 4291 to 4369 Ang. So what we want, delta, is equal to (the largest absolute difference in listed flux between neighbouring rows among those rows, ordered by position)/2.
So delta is 5.2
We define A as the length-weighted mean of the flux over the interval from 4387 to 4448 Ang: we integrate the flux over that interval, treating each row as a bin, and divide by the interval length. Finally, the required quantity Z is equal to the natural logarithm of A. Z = 3.36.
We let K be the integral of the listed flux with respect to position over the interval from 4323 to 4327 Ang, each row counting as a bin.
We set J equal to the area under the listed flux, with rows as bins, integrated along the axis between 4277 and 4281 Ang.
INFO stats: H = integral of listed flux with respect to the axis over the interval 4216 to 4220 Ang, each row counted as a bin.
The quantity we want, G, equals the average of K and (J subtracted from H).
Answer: 32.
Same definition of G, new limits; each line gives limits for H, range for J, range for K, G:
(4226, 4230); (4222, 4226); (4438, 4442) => 55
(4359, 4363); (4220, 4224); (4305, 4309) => 43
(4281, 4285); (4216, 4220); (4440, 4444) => 59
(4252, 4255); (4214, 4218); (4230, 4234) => 30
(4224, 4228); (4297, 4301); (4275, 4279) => 39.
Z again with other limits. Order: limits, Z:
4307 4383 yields 3.30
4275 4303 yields 3.08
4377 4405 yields 3.24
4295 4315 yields 2.96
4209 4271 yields 3.11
